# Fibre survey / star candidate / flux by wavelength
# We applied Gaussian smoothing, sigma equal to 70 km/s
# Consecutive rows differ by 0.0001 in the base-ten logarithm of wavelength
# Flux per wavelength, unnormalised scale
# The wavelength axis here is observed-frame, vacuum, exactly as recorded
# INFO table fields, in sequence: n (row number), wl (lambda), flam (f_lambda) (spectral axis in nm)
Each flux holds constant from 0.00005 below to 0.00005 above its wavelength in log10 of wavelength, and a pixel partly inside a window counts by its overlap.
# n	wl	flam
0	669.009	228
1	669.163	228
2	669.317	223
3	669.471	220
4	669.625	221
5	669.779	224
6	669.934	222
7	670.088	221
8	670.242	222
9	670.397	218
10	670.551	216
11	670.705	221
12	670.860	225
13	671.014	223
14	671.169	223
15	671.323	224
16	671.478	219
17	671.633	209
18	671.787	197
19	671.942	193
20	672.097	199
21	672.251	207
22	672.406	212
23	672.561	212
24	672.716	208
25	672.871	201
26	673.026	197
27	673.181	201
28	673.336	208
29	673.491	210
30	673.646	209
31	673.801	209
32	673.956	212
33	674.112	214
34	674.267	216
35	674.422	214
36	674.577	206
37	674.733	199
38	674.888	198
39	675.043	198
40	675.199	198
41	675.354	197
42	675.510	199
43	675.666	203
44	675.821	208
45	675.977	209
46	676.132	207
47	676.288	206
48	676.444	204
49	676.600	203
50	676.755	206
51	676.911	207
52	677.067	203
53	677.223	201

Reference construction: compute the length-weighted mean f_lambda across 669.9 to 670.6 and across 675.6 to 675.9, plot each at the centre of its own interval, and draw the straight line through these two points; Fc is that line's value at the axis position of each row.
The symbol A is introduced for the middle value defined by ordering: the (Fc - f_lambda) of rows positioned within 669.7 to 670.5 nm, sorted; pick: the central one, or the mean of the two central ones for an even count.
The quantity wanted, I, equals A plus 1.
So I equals 0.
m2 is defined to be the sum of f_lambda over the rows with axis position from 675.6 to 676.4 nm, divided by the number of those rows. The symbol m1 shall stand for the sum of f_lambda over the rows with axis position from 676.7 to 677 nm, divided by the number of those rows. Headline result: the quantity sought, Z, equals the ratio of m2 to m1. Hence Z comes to 1.00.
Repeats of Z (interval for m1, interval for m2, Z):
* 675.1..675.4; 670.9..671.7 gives 1.11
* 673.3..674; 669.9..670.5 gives 1.05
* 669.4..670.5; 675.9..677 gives 0.93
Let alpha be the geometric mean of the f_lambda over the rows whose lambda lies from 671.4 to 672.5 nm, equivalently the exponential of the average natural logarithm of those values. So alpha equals 205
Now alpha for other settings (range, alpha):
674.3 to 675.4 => 201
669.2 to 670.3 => 222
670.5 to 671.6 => 222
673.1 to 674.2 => 209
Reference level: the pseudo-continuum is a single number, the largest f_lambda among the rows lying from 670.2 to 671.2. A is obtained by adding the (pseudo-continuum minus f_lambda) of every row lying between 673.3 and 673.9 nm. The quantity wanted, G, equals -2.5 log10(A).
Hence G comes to -4.5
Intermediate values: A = 64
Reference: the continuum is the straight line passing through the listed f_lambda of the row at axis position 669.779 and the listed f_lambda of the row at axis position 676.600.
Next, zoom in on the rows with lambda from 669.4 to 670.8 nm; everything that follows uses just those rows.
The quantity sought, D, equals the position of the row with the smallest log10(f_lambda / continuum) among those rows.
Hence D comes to 670.551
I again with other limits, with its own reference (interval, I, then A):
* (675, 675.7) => 10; 9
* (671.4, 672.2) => 17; 16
